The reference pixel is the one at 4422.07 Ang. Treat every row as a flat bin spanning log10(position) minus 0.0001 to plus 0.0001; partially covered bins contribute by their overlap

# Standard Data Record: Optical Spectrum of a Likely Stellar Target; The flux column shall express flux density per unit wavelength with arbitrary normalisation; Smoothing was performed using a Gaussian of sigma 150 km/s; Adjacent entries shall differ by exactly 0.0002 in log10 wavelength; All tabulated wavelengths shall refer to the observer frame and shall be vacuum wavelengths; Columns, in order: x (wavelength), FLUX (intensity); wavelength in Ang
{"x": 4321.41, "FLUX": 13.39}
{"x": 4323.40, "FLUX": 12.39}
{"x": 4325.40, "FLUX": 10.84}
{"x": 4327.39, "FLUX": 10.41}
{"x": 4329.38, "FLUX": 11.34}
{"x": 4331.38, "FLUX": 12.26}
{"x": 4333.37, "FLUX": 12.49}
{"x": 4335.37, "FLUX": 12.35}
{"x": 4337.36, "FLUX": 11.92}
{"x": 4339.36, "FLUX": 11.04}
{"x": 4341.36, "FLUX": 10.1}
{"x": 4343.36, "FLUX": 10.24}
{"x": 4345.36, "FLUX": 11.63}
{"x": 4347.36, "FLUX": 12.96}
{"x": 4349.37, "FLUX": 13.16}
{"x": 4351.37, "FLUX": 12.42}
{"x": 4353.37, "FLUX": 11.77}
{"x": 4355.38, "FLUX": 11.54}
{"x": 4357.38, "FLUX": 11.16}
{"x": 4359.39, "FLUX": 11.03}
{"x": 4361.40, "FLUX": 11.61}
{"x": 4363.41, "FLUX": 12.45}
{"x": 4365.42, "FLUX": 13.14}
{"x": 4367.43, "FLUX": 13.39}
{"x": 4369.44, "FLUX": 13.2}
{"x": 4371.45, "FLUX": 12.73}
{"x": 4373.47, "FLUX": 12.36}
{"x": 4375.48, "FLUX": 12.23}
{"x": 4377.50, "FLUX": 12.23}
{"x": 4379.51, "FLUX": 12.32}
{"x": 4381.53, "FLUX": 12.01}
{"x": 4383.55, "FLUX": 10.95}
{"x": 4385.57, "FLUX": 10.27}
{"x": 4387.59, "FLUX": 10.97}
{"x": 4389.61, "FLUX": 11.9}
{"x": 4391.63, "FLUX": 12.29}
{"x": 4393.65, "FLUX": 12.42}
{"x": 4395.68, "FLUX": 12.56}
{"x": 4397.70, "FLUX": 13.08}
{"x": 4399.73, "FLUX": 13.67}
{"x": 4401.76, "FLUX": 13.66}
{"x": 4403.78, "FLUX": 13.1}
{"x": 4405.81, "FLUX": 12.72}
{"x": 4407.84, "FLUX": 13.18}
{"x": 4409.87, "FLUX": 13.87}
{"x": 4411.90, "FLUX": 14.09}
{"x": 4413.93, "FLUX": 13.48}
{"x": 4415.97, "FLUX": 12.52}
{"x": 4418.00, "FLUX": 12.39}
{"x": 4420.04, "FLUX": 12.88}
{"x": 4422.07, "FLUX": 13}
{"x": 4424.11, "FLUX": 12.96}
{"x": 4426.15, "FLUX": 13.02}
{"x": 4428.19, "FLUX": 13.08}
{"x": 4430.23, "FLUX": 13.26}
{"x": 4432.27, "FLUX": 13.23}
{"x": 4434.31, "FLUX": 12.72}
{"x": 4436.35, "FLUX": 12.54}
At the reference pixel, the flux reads 13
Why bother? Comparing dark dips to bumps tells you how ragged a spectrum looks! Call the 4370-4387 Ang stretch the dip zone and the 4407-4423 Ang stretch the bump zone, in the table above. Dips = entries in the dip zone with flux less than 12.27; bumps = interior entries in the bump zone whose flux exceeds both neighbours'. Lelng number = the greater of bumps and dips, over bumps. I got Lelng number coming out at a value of 5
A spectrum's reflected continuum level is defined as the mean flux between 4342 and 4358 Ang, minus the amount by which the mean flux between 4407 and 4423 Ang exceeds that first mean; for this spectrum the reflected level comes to 10.5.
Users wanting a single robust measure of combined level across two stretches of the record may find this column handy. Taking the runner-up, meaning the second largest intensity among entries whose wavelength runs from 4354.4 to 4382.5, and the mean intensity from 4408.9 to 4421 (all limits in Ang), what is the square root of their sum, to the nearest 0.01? 5.14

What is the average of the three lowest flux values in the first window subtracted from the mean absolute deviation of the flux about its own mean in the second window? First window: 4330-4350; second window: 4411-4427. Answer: -10.1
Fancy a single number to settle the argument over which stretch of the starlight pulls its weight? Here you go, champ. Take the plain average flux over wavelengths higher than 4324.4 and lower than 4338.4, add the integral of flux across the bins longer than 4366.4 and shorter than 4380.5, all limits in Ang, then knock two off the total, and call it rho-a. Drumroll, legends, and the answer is 188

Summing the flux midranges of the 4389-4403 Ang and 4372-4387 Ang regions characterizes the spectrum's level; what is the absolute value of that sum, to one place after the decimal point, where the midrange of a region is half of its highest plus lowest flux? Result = 24.1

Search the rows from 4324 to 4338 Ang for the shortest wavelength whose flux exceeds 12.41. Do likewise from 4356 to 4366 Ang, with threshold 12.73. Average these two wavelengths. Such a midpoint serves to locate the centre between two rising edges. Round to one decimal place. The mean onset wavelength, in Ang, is 4349.4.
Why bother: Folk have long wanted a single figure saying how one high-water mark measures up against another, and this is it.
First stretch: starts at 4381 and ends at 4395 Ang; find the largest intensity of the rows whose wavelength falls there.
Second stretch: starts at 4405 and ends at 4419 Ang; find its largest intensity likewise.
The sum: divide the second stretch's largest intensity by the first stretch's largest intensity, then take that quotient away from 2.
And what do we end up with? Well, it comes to 0.87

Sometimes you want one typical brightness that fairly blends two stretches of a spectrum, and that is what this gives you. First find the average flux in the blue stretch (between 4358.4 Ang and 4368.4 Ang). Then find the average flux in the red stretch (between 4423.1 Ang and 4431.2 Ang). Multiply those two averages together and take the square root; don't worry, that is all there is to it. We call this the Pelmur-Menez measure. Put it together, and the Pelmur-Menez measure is 12.7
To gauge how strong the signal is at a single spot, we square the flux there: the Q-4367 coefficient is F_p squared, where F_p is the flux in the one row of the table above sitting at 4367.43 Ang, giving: 179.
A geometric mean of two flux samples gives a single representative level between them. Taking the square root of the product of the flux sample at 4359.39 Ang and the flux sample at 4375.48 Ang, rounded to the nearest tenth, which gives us 11.6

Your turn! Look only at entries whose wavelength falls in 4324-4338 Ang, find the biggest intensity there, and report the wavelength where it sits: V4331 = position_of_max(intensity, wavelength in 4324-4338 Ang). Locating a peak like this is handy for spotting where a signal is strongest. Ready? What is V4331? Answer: 4333.37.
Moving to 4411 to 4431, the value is 4411.90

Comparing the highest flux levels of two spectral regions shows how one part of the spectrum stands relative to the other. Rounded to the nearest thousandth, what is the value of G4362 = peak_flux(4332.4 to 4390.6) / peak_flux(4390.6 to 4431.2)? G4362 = 0.950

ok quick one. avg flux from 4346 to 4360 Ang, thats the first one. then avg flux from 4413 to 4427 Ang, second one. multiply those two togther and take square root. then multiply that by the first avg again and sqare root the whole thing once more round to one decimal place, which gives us 12.2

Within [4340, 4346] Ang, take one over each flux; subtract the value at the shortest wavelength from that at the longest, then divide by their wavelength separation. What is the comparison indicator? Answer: -0.003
